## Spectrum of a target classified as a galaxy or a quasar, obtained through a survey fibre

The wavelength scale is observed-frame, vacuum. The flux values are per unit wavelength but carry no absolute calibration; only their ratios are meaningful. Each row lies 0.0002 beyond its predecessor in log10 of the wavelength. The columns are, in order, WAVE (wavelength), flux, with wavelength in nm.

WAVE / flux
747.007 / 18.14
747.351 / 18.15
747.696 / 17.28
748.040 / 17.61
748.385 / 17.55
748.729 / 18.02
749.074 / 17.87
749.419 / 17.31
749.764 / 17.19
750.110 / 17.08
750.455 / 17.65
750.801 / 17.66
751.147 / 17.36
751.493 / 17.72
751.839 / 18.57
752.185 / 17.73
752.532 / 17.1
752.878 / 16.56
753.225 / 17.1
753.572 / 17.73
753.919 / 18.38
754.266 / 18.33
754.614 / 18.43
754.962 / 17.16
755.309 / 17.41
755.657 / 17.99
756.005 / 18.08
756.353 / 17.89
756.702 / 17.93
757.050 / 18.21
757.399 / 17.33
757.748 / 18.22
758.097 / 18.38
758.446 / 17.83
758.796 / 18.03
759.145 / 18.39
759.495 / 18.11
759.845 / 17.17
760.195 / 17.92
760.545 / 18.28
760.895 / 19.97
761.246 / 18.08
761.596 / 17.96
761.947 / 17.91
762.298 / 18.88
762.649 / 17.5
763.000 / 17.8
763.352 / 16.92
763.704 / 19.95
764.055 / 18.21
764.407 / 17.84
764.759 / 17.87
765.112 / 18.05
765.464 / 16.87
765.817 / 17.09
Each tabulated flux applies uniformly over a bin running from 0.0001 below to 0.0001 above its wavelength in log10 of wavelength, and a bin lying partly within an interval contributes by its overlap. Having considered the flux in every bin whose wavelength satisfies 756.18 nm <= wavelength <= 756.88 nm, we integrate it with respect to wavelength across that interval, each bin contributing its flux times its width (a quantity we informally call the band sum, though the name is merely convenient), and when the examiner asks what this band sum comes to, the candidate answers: 12.5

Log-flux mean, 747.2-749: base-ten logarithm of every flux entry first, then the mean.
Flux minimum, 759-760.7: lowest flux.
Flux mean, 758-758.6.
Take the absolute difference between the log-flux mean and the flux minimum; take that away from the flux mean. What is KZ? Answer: 2.2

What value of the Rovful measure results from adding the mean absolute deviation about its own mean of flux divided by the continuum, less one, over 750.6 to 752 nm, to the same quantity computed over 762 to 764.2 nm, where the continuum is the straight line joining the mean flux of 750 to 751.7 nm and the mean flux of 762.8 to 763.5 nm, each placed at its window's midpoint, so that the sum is 0.068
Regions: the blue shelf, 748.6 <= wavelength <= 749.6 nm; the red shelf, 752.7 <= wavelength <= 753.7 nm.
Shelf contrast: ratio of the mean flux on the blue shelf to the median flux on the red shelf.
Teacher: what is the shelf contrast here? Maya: 1.04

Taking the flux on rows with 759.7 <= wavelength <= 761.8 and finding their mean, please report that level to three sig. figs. 18.2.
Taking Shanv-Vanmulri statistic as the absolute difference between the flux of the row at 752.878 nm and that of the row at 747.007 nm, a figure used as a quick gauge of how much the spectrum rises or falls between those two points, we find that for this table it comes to 1.58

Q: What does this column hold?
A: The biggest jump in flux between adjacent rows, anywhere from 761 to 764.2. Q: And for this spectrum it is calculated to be 3.0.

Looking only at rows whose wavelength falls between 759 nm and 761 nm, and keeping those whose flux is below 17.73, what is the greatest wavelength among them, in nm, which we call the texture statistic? 759.845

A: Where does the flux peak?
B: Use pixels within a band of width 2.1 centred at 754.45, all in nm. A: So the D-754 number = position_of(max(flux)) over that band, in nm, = 754.614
